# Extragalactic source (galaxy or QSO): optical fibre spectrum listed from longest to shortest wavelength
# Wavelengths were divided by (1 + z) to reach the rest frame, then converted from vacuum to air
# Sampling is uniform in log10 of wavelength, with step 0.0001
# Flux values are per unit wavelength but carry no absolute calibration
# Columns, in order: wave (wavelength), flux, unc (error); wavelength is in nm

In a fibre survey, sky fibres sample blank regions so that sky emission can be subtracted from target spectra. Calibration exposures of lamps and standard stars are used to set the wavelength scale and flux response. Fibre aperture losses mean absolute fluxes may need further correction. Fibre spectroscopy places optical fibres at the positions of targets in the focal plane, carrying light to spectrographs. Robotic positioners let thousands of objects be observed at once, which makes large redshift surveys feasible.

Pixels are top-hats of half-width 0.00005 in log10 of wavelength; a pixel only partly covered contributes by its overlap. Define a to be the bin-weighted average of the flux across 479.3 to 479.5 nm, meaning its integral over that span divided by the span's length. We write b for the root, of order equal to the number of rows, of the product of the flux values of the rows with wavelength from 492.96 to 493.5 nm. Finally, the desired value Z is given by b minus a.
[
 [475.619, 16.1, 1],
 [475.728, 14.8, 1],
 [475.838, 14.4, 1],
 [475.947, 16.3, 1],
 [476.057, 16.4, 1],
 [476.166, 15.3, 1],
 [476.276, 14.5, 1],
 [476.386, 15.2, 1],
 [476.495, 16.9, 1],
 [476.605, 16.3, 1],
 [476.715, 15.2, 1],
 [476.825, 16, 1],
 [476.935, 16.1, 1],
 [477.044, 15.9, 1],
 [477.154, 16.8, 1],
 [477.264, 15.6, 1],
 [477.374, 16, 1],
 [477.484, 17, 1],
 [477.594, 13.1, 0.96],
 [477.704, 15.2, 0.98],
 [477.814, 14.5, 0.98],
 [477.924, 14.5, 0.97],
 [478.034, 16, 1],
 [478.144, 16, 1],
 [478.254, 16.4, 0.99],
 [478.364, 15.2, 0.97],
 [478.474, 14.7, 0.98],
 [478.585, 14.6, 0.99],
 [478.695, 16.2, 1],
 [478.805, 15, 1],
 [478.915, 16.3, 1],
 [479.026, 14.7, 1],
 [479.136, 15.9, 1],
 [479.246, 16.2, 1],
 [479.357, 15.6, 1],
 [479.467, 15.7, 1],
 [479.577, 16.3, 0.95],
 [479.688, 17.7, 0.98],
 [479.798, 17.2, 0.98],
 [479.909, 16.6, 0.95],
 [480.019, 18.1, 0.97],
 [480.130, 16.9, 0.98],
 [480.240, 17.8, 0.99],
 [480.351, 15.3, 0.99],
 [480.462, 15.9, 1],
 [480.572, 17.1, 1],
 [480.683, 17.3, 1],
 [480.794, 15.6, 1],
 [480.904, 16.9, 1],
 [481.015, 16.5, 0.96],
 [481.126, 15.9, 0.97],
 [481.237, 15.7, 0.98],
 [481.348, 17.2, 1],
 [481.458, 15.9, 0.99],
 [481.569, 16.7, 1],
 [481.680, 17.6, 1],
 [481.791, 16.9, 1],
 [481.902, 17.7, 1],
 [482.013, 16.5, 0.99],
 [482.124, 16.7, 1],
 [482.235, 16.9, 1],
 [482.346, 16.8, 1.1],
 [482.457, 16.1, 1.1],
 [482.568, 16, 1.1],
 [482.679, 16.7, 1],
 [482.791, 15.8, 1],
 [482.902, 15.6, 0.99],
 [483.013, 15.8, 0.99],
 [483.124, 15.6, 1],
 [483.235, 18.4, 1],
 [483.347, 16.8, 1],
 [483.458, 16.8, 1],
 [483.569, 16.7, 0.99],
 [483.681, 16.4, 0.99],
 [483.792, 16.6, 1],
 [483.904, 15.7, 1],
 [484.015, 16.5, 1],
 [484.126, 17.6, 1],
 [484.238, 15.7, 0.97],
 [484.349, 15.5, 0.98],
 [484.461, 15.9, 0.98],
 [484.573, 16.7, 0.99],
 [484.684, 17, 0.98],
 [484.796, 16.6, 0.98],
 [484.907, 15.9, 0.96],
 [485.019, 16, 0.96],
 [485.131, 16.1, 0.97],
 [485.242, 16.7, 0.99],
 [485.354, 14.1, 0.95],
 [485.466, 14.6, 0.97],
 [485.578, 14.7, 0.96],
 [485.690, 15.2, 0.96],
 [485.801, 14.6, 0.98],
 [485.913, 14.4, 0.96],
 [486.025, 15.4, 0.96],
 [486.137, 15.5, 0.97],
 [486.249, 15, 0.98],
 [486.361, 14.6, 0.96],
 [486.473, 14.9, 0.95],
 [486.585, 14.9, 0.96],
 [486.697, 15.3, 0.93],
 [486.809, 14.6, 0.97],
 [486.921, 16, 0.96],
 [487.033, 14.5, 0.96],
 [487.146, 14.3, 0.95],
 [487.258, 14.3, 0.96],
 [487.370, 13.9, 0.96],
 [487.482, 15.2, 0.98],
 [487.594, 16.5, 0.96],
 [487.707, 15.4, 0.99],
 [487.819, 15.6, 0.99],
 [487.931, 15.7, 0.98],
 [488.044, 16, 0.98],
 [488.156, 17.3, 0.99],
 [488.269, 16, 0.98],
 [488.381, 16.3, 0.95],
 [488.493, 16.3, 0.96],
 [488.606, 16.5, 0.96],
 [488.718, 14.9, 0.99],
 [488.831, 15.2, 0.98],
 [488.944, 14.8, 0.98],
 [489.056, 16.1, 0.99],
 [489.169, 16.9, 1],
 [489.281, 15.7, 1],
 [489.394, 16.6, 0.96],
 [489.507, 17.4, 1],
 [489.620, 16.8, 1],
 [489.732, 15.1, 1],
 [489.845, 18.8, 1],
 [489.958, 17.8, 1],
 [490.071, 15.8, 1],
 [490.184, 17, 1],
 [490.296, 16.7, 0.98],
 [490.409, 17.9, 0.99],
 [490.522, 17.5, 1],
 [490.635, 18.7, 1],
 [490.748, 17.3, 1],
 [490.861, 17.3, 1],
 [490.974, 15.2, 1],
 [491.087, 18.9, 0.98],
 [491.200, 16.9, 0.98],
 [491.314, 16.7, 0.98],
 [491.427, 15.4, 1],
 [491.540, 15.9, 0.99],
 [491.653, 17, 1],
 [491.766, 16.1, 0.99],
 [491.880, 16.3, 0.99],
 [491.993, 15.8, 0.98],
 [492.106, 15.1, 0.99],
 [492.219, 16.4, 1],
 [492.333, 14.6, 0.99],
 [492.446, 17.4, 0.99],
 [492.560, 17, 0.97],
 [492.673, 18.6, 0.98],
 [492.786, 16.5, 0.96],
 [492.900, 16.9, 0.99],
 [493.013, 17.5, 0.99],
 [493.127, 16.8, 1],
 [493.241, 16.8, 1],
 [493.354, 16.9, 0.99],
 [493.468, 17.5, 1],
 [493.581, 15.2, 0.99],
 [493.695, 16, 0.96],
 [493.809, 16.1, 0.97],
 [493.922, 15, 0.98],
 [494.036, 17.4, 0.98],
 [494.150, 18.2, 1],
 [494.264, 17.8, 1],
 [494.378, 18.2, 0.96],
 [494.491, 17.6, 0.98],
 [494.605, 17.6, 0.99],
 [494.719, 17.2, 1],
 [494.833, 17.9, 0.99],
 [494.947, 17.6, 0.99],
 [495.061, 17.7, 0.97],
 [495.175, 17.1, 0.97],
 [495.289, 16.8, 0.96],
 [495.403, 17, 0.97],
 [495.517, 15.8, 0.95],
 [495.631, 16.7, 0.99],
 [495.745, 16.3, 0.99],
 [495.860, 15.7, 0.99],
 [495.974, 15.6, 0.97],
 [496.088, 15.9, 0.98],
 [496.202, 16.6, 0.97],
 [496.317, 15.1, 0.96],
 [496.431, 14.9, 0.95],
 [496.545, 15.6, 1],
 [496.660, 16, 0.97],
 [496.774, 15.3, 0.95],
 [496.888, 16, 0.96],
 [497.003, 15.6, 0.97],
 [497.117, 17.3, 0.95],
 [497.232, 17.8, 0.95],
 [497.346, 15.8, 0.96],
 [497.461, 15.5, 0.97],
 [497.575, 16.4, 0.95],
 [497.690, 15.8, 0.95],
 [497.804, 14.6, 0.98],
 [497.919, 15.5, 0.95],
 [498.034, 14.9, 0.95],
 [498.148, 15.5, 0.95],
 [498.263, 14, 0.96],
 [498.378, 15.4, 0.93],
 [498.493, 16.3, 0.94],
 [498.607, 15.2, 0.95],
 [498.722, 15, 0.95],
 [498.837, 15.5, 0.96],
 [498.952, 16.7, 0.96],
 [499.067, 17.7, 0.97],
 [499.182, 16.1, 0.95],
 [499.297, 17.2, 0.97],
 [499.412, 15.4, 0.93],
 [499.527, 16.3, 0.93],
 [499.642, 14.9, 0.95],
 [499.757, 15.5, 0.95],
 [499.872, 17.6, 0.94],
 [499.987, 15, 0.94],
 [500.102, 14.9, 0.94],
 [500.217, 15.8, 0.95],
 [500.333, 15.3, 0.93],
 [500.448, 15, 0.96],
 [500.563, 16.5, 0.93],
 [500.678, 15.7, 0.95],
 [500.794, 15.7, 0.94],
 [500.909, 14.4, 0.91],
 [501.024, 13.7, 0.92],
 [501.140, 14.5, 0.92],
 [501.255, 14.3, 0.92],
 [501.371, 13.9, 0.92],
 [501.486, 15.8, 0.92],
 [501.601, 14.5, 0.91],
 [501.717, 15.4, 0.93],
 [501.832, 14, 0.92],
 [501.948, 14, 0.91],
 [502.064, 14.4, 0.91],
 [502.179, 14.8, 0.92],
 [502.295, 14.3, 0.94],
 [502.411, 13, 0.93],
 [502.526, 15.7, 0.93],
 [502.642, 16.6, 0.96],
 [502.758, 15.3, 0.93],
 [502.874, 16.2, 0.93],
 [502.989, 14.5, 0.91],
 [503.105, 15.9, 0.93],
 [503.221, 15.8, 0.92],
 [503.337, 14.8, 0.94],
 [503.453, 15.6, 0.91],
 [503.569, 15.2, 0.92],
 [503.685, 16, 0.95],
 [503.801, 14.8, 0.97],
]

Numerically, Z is 1.5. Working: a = 15.6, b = 17.10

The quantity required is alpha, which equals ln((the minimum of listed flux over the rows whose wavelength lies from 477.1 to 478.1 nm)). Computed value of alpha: 2.57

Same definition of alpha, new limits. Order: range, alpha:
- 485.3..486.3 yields 2.65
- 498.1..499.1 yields 2.64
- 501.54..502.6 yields 2.56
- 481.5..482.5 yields 2.78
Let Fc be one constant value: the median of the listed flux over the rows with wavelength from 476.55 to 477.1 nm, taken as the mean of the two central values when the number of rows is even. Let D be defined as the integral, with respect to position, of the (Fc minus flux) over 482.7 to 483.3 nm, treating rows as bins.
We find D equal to -0.16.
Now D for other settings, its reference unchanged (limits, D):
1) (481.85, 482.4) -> -0.50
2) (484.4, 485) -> -0.23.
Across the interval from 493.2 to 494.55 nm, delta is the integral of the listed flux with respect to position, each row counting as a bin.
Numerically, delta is 22.8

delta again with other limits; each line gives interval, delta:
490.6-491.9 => 21.8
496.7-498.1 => 22.2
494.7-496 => 21.8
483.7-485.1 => 22.8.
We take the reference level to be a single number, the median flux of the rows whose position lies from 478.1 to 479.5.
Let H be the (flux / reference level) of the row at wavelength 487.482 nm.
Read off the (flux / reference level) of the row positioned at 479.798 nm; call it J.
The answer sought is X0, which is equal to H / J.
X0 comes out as 0.88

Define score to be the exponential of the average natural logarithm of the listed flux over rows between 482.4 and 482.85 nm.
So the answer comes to 16.1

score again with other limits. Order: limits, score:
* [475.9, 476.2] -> 16.0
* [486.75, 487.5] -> 14.7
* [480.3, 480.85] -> 16.2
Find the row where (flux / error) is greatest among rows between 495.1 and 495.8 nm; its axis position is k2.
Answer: 495.175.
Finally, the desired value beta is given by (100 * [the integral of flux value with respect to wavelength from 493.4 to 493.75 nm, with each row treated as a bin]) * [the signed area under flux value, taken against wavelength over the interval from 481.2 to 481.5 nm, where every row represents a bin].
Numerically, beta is 2791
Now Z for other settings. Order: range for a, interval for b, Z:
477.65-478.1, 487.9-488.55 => 1.2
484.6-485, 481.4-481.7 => 0.2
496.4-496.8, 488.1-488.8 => 0.7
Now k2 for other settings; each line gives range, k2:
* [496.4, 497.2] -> 497.117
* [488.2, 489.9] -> 489.845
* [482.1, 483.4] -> 483.235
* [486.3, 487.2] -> 486.921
